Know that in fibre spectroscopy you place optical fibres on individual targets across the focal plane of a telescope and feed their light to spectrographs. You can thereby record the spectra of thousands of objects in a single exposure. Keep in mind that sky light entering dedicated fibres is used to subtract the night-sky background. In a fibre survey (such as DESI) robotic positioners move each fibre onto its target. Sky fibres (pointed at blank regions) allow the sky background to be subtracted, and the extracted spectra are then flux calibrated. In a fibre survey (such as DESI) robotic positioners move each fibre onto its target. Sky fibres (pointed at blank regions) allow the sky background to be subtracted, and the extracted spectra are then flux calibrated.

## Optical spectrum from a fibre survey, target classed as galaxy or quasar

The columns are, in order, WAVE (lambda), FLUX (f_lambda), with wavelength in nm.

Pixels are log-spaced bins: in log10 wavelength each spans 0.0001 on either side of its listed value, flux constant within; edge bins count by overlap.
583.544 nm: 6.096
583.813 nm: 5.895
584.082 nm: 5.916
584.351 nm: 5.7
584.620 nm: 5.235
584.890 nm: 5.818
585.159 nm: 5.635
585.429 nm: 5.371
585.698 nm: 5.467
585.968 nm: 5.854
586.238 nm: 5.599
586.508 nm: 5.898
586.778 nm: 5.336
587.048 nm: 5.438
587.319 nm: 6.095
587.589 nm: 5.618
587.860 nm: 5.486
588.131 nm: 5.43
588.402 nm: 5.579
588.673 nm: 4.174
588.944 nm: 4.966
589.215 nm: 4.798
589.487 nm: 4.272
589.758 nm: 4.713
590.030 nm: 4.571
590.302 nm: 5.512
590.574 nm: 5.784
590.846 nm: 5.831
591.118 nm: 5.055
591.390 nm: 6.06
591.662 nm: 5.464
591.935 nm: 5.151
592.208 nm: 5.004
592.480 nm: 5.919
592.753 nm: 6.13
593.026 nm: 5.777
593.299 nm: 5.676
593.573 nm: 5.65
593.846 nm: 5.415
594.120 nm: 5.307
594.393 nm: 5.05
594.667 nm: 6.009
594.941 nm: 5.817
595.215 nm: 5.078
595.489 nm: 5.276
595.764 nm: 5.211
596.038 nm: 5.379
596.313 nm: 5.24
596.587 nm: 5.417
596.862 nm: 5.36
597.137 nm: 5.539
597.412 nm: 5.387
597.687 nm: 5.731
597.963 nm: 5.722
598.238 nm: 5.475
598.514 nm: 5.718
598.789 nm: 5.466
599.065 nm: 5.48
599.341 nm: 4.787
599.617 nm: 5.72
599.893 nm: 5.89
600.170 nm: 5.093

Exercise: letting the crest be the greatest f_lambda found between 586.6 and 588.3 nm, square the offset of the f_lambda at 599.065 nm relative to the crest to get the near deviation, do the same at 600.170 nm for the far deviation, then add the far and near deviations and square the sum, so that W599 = 1.9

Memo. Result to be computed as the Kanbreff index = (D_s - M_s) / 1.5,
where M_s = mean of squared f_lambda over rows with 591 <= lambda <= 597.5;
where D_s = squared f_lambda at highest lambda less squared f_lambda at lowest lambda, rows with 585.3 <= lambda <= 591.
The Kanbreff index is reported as -16.6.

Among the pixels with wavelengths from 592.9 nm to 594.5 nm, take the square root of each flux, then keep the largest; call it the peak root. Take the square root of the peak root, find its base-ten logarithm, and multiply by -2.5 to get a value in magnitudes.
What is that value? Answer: -0.476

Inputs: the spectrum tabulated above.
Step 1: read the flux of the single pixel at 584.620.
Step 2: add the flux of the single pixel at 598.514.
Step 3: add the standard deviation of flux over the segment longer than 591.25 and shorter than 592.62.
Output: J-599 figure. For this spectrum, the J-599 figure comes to 11.4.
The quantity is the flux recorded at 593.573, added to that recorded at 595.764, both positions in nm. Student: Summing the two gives 10.9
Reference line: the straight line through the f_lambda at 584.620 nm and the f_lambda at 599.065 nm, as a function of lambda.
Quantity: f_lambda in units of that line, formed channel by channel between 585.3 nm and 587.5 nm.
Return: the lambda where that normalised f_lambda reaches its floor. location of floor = 586.778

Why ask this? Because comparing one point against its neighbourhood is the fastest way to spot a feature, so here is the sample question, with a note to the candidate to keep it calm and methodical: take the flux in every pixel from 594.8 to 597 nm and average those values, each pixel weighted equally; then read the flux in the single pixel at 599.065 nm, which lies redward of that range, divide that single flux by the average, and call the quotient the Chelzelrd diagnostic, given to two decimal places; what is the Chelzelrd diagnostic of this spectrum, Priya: 1.02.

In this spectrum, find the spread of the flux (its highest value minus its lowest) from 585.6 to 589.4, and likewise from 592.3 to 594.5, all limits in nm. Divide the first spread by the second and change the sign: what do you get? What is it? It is -1.8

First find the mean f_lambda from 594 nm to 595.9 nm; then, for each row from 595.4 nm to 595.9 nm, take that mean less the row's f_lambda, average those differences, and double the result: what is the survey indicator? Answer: 0.30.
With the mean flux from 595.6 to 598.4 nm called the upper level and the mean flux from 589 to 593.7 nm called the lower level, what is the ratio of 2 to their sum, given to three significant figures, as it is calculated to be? 0.185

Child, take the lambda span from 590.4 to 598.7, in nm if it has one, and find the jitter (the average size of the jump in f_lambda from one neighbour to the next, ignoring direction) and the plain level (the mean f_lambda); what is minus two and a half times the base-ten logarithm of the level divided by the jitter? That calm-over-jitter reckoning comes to -3.1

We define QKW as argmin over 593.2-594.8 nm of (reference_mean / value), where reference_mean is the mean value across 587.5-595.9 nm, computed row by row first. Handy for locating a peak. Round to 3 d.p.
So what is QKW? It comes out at 594.667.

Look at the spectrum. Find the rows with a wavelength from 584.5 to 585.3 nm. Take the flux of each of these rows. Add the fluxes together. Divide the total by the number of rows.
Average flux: 5.56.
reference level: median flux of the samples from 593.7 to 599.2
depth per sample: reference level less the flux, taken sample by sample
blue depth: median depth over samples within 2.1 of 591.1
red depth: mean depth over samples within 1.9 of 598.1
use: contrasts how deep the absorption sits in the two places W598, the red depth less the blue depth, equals 0.0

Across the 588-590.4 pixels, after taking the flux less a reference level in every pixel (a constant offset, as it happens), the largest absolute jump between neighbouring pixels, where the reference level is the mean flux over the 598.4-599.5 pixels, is 1.4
